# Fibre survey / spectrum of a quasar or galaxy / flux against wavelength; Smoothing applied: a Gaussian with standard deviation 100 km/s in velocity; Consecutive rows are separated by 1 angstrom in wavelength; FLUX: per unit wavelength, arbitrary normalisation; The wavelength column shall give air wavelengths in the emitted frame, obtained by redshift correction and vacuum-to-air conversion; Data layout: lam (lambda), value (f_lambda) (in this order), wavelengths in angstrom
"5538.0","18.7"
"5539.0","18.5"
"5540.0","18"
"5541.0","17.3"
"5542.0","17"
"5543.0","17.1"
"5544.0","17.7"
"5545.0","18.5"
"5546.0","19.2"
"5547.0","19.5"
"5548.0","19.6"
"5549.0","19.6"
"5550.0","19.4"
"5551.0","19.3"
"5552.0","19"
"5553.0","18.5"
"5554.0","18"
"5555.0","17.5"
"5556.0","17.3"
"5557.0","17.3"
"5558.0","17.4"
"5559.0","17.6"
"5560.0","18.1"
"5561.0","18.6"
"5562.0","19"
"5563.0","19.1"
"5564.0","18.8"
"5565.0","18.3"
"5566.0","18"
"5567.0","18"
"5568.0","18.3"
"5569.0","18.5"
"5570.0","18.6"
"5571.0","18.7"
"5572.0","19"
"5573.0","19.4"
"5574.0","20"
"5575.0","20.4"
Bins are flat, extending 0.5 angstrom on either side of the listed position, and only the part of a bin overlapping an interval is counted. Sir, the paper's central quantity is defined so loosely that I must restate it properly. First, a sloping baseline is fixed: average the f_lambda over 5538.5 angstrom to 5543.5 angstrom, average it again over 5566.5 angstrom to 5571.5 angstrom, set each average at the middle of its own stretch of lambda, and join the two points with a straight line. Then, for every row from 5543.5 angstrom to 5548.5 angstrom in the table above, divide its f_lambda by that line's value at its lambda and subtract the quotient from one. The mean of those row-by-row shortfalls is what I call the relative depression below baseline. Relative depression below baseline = -0.066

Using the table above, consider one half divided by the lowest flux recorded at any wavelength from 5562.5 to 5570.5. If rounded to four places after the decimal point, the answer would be 0.0278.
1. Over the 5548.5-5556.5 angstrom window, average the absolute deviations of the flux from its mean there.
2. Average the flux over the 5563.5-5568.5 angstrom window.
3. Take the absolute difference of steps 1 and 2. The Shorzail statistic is 17.5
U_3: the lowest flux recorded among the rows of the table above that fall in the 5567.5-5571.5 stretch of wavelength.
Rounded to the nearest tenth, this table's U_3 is 18.3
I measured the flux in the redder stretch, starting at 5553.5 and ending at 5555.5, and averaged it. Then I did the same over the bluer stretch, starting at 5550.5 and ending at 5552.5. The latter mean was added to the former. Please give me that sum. 36.9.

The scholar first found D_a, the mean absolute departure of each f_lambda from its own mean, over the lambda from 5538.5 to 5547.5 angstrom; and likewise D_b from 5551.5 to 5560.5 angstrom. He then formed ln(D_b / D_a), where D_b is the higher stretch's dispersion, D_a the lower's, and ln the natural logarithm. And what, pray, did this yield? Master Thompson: -0.43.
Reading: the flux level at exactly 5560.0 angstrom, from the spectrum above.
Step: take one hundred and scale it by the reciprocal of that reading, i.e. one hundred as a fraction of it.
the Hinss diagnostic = 5.52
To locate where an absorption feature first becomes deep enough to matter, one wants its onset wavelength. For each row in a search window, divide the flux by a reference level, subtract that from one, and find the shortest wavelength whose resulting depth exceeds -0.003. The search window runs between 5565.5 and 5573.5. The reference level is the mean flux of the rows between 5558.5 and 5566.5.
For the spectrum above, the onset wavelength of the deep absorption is 5566.0 angstrom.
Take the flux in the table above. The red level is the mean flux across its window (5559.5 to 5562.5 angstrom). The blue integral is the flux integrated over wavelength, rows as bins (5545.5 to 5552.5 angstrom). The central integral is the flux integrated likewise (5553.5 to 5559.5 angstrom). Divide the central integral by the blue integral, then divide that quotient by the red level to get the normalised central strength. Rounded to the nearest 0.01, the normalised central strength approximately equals 0.04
